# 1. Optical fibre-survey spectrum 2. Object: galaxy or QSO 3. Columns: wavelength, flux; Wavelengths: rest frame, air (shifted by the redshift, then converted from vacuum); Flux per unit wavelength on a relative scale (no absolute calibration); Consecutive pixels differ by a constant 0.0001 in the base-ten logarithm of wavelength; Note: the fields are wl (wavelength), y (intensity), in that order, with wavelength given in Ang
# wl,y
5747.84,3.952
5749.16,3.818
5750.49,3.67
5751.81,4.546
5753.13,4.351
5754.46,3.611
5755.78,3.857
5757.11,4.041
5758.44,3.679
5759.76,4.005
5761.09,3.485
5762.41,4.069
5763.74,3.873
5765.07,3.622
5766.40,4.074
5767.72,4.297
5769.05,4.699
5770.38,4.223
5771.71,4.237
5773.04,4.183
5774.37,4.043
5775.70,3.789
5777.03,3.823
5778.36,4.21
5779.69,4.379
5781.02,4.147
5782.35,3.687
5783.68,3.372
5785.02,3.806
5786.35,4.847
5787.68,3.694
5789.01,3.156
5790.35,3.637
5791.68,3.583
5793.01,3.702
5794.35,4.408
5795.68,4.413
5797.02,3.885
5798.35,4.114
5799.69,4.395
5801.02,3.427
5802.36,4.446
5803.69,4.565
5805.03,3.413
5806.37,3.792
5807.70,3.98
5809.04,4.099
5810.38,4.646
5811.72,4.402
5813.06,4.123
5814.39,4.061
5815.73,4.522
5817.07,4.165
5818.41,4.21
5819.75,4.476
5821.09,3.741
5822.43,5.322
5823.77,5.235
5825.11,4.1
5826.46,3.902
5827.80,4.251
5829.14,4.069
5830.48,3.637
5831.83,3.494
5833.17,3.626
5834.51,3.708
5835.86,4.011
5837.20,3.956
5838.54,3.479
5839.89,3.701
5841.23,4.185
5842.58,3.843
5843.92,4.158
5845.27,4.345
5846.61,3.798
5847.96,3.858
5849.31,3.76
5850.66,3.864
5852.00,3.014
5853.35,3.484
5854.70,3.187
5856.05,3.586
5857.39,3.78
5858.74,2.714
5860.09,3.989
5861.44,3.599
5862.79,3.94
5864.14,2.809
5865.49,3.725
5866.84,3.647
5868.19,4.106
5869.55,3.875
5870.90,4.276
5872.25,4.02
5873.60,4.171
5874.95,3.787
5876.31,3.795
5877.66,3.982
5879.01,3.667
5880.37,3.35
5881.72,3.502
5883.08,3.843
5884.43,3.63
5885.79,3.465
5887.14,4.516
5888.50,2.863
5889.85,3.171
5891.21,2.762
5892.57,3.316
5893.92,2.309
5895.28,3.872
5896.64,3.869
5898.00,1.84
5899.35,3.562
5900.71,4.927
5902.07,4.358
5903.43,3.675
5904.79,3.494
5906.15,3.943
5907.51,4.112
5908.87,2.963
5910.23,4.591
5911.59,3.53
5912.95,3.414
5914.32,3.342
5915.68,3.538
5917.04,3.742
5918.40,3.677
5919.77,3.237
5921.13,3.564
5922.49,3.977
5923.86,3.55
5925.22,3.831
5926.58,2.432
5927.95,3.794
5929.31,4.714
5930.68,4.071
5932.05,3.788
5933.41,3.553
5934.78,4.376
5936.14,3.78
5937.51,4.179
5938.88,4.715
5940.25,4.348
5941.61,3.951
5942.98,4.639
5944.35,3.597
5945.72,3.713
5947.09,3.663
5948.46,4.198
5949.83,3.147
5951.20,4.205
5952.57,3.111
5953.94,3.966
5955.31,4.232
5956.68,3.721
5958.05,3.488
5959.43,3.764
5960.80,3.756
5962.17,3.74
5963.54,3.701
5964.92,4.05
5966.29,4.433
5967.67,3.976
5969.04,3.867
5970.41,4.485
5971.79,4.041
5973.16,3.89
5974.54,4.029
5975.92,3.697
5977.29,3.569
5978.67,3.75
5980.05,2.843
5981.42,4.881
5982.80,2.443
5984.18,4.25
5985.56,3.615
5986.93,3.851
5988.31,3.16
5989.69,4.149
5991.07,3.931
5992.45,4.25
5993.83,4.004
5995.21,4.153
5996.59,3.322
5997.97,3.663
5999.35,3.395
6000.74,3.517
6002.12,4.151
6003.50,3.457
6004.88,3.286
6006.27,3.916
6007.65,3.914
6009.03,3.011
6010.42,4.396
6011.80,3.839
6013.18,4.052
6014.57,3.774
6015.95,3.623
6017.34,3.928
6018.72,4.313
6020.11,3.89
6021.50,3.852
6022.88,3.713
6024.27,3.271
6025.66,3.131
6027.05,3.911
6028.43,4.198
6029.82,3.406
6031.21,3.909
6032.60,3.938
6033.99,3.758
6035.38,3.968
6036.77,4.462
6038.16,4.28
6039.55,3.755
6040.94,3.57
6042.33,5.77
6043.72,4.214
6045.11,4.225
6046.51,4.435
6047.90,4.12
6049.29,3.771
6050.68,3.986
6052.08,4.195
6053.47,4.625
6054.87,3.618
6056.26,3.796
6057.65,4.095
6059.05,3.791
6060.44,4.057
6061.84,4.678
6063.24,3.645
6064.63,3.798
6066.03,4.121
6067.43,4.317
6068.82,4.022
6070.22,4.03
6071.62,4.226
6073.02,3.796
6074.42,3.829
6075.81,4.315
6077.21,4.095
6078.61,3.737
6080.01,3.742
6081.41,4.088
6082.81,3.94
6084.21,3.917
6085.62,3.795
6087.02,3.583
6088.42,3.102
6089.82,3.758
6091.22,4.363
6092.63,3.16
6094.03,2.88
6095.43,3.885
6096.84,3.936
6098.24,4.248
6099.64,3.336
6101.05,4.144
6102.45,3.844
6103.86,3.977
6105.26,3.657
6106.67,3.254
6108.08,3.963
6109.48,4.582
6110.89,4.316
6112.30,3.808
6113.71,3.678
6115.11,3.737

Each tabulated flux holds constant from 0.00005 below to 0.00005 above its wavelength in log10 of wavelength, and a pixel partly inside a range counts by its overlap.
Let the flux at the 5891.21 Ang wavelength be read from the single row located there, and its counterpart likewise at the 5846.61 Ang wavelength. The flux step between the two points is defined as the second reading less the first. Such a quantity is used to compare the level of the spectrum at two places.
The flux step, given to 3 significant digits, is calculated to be 1.04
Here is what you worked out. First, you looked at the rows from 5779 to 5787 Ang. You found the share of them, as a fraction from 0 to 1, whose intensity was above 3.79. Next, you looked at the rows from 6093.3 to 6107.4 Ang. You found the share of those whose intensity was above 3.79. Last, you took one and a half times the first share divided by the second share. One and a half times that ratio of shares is 1.7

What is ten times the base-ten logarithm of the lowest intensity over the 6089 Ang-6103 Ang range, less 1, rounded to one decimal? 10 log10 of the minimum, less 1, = 3.6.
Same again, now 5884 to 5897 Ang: 2.6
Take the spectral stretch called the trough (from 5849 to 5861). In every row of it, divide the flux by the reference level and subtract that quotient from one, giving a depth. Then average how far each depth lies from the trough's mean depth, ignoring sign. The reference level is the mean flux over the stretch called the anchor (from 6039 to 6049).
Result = 0.080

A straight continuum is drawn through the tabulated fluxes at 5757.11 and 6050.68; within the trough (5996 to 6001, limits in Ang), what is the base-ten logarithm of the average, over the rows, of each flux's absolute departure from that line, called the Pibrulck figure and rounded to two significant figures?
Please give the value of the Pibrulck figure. -0.28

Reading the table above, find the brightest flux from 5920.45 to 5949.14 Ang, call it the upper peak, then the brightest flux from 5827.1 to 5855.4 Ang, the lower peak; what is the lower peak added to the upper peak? 9.06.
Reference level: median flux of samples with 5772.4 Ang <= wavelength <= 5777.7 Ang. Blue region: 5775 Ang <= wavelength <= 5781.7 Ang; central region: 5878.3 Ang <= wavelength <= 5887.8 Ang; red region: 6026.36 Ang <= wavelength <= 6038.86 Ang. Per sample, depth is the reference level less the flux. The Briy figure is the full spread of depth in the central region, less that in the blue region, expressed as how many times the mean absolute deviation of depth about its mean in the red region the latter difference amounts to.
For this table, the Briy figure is 2.6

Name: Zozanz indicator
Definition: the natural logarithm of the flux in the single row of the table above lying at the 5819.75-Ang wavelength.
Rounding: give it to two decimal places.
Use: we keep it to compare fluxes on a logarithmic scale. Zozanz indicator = 1.50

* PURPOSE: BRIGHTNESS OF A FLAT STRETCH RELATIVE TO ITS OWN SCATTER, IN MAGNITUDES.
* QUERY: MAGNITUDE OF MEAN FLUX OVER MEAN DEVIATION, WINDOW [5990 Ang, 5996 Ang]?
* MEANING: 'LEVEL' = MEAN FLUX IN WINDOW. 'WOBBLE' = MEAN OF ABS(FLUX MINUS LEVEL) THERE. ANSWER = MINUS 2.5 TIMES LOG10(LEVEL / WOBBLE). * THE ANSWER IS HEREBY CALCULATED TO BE -3.86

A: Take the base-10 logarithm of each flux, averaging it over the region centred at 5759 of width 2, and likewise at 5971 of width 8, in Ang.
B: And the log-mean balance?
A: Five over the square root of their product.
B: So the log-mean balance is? 8.40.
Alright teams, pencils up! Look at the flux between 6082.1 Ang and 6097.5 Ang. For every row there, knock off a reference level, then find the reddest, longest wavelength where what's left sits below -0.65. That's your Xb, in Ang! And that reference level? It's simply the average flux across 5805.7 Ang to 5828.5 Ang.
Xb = 6094.03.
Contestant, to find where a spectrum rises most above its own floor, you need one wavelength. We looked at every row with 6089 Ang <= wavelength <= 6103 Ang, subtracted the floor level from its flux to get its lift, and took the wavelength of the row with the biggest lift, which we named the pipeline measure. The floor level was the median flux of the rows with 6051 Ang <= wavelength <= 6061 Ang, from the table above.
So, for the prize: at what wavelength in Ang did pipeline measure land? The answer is 6091.22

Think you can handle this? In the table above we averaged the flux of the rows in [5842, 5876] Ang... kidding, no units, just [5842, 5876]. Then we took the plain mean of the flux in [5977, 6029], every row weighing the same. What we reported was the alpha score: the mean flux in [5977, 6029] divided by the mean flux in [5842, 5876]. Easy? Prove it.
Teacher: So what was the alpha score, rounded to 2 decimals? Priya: 1.00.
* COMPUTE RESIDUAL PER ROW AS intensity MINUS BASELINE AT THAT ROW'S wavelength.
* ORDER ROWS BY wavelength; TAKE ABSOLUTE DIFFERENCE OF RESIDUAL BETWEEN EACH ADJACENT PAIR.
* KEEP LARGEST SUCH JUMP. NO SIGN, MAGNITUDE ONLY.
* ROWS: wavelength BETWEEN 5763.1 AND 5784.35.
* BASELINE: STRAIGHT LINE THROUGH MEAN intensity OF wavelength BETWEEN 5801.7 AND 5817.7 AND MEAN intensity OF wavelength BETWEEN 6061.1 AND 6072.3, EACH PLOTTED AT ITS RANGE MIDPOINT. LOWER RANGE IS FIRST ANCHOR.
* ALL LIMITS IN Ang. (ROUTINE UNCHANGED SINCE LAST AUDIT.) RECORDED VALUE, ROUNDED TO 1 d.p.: 0.5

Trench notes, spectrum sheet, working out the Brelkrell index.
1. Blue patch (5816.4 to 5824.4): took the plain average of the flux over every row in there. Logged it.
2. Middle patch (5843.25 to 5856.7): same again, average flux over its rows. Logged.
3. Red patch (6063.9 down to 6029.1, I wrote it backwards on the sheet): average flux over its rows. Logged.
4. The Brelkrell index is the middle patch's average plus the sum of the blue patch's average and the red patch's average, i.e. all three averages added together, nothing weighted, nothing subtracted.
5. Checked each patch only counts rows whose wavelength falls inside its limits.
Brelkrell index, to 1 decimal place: 12.3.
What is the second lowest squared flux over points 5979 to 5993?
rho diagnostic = 8.1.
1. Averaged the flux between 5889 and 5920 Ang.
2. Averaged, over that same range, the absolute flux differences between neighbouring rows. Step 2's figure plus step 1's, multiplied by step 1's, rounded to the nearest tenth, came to 15.0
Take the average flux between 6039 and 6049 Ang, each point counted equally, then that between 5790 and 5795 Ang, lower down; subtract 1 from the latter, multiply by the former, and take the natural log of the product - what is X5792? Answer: 2.50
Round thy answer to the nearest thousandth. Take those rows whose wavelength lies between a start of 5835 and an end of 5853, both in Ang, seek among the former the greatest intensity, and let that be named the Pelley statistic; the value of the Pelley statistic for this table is 4.345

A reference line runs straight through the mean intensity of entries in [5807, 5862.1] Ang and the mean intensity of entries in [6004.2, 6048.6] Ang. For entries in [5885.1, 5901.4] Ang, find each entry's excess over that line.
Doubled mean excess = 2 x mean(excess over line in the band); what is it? -1.1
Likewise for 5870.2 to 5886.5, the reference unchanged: -0.3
